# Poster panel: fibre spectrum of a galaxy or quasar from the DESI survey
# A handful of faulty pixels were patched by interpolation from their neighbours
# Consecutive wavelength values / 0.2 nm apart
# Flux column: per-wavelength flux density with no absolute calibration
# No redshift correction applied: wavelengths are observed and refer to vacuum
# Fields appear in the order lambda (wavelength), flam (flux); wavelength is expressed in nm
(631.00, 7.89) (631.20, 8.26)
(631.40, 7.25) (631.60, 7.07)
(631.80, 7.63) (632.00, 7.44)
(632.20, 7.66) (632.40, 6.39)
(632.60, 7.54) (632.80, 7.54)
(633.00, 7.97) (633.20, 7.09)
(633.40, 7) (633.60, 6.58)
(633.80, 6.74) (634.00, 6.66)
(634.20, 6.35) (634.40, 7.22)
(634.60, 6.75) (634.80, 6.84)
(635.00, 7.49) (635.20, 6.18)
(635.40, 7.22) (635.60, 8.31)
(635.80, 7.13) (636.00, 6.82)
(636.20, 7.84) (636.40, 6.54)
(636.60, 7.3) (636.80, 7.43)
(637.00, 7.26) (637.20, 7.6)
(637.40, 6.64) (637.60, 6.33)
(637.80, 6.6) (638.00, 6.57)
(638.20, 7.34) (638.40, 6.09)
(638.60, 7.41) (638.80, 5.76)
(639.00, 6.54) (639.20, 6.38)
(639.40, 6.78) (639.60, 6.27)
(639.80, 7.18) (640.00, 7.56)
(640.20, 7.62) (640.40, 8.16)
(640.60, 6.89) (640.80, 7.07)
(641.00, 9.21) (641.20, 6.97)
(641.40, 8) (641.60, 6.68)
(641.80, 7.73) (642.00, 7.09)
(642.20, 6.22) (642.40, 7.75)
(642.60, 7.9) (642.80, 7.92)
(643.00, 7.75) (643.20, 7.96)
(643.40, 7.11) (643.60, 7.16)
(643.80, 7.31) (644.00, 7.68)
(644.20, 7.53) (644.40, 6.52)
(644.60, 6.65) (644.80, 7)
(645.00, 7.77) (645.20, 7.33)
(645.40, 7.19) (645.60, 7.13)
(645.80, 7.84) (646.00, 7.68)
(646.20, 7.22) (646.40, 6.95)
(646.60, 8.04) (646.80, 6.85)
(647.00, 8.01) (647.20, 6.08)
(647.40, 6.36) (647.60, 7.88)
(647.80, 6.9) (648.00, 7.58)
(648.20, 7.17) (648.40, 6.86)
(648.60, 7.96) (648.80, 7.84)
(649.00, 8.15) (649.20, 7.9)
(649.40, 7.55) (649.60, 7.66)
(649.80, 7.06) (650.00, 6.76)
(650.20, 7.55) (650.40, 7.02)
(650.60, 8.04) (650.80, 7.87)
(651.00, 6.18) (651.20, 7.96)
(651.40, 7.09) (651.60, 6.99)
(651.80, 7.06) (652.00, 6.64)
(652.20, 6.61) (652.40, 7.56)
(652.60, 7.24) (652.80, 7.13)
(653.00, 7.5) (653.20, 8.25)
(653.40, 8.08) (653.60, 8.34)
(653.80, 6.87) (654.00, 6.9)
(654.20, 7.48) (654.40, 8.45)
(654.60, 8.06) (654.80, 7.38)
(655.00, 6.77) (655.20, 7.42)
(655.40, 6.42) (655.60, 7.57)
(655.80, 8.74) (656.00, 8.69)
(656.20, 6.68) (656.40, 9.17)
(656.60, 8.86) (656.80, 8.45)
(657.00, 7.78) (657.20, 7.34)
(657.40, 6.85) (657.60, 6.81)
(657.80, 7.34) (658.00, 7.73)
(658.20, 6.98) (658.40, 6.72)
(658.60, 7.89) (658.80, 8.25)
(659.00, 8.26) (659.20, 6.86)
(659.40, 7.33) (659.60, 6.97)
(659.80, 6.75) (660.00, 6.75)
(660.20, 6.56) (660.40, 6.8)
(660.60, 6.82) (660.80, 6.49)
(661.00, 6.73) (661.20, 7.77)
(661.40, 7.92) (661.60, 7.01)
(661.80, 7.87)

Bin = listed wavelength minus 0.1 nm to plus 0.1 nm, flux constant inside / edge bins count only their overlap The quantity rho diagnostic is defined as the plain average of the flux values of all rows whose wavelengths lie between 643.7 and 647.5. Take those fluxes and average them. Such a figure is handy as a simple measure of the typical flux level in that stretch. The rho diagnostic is 7.22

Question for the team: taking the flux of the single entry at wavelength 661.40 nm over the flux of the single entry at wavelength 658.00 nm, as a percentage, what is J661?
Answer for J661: 102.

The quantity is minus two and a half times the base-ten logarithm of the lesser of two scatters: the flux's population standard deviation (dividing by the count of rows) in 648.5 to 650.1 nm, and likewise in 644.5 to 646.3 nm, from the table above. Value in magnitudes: 1.09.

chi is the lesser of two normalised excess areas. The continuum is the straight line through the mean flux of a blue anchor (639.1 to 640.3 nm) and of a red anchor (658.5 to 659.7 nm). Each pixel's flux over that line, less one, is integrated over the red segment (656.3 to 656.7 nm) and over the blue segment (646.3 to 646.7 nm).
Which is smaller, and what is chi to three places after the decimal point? 0.017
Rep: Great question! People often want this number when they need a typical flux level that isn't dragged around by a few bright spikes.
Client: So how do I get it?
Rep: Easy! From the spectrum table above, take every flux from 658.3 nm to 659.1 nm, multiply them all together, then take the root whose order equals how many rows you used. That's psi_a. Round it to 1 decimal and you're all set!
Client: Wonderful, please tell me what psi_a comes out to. 7.8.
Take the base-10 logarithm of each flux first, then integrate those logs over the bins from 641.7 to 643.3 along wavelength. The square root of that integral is 1.184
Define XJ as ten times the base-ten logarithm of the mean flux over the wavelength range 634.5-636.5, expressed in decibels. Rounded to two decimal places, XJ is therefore 8.52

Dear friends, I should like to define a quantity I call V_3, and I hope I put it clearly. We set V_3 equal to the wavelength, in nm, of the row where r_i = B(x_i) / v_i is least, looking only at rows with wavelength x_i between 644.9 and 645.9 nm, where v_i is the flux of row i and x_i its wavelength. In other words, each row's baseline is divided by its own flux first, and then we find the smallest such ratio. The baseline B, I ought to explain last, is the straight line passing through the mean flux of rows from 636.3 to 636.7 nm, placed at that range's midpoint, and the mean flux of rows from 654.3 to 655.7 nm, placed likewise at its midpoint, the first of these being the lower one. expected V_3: 645.80 nm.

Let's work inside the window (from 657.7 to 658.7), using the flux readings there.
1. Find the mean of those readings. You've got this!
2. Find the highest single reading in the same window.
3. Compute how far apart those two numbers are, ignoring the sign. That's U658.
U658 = 0.56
